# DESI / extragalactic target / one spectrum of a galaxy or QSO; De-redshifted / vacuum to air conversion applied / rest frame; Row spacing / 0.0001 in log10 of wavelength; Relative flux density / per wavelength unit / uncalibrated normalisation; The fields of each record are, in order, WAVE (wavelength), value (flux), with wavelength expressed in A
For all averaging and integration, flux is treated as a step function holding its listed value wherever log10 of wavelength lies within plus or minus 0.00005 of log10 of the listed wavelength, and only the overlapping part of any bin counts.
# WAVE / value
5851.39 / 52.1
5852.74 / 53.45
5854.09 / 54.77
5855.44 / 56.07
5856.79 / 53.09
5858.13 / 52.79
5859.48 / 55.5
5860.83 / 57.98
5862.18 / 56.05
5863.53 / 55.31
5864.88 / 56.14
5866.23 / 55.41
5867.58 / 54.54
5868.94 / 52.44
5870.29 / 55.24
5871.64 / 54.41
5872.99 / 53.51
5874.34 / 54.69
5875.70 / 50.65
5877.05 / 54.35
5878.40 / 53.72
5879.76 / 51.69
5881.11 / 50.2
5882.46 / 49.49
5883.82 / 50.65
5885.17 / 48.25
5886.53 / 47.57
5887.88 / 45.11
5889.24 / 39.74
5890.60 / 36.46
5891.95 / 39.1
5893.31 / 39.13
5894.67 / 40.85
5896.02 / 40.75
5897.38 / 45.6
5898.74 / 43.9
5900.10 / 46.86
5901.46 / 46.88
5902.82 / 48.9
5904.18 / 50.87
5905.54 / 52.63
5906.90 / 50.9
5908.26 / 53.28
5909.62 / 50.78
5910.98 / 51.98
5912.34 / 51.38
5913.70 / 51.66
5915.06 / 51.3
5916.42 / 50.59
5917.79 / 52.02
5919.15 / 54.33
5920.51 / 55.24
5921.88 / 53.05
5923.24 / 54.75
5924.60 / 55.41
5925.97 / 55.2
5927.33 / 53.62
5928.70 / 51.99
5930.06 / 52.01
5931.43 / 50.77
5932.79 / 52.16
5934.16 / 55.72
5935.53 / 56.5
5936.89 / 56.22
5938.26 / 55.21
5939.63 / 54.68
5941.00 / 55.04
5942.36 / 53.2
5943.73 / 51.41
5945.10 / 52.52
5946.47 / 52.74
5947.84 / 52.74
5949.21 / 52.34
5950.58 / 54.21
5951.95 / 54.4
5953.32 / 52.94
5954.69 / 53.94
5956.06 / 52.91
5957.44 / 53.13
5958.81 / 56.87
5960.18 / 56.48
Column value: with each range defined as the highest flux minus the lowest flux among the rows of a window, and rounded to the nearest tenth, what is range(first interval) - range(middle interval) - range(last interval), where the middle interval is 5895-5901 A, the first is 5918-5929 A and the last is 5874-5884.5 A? -7.9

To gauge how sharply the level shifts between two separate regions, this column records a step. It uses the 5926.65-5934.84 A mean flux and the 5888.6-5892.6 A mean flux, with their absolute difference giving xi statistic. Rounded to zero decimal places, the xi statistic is 14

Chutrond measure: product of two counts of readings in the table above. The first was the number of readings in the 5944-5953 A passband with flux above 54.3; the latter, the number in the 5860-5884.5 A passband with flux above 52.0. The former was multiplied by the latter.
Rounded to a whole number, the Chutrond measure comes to 13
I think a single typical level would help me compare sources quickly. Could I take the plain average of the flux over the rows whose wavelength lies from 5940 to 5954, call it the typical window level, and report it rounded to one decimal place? 53.2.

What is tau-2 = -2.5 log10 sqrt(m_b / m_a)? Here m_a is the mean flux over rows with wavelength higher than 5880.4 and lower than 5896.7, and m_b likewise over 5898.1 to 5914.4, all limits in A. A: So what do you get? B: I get -0.070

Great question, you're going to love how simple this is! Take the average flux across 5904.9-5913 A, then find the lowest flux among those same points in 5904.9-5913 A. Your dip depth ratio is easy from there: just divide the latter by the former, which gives 0.980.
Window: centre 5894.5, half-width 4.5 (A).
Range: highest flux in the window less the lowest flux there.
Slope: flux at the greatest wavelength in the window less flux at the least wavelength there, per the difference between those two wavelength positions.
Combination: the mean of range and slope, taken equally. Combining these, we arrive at 5.0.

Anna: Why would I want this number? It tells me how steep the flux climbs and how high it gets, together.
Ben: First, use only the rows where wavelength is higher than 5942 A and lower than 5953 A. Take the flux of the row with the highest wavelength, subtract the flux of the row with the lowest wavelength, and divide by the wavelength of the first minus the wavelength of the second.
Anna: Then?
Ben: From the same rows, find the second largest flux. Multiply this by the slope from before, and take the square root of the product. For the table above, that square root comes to 2.6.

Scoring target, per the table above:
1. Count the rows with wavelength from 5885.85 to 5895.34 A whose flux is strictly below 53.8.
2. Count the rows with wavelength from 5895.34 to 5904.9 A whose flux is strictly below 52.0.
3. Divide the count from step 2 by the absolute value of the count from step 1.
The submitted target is 1.00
